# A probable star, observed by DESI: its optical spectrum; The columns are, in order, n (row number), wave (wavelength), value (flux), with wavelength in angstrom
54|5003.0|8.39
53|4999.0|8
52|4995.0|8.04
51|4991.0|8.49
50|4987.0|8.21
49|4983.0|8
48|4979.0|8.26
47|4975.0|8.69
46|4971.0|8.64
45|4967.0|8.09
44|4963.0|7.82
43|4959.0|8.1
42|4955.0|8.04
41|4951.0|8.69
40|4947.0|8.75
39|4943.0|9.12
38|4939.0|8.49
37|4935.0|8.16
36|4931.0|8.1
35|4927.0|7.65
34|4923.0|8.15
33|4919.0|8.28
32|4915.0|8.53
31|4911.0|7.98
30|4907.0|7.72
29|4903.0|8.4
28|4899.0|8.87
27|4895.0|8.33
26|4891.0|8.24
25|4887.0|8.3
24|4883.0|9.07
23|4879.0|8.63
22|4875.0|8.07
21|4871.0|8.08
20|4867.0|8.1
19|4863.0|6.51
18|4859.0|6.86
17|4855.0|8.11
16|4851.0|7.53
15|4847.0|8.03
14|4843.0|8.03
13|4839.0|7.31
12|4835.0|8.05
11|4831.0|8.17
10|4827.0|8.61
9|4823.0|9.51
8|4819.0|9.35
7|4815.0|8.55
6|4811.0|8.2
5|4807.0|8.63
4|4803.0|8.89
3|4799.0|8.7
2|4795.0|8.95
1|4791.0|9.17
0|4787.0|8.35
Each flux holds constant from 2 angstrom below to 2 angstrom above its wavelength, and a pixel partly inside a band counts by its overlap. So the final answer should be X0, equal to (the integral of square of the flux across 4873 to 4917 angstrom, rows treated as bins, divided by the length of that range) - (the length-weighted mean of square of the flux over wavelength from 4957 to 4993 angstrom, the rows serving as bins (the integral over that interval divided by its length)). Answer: 2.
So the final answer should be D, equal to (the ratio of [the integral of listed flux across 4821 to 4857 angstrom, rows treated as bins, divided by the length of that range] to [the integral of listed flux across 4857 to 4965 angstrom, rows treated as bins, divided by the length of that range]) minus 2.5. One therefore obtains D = -1.50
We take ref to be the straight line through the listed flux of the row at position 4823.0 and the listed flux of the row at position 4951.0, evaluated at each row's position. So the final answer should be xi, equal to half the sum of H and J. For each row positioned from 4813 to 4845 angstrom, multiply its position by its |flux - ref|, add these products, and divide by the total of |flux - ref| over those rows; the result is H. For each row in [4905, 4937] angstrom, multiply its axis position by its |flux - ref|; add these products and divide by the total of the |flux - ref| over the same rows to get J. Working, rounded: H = 4833.0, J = 4920.1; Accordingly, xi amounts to 4876.5 angstrom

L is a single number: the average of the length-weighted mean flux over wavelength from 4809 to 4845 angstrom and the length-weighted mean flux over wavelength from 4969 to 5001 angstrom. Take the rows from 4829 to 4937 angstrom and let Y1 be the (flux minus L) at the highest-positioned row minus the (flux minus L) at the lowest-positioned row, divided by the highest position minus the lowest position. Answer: 0.000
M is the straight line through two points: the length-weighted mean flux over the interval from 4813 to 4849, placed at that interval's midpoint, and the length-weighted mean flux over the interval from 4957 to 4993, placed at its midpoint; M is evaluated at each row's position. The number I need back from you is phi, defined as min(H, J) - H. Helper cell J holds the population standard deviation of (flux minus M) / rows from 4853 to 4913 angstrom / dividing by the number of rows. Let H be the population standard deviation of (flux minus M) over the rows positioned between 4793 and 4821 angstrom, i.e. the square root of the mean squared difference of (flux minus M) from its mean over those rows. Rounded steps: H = 0.33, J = 0.65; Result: 0.0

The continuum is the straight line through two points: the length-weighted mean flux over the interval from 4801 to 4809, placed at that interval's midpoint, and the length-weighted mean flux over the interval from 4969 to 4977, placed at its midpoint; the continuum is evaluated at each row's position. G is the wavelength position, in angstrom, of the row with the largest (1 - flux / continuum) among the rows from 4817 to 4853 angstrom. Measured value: 4839.0 angstrom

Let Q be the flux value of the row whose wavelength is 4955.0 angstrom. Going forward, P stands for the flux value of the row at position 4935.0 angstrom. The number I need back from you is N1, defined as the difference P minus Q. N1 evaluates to 0.1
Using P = 8.16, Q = 8.04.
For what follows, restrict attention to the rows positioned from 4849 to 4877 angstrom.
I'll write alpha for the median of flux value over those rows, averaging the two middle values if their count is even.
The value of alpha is 8.1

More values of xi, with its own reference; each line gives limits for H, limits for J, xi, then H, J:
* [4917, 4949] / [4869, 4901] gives 4905.8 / 4929.2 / 4882.3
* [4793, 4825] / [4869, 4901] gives 4844.4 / 4806.4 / 4882.3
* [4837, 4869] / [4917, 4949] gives 4891.3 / 4853.4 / 4929.2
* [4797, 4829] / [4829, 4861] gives 4828.3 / 4810.7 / 4845.9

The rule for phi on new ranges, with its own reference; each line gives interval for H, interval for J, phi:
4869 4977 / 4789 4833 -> 0.0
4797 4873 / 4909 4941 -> -0.5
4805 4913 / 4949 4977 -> -0.3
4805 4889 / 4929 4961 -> -0.3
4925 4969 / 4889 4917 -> -0.1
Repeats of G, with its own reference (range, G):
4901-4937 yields 4927.0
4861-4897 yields 4863.0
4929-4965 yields 4963.0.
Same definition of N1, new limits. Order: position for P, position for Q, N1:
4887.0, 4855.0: 0.2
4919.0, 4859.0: 1.4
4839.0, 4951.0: -1.4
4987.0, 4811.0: 0.0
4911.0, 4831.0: -0.2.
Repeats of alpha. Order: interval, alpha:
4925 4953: 8.5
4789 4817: 8.7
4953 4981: 8.1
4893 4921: 8.3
